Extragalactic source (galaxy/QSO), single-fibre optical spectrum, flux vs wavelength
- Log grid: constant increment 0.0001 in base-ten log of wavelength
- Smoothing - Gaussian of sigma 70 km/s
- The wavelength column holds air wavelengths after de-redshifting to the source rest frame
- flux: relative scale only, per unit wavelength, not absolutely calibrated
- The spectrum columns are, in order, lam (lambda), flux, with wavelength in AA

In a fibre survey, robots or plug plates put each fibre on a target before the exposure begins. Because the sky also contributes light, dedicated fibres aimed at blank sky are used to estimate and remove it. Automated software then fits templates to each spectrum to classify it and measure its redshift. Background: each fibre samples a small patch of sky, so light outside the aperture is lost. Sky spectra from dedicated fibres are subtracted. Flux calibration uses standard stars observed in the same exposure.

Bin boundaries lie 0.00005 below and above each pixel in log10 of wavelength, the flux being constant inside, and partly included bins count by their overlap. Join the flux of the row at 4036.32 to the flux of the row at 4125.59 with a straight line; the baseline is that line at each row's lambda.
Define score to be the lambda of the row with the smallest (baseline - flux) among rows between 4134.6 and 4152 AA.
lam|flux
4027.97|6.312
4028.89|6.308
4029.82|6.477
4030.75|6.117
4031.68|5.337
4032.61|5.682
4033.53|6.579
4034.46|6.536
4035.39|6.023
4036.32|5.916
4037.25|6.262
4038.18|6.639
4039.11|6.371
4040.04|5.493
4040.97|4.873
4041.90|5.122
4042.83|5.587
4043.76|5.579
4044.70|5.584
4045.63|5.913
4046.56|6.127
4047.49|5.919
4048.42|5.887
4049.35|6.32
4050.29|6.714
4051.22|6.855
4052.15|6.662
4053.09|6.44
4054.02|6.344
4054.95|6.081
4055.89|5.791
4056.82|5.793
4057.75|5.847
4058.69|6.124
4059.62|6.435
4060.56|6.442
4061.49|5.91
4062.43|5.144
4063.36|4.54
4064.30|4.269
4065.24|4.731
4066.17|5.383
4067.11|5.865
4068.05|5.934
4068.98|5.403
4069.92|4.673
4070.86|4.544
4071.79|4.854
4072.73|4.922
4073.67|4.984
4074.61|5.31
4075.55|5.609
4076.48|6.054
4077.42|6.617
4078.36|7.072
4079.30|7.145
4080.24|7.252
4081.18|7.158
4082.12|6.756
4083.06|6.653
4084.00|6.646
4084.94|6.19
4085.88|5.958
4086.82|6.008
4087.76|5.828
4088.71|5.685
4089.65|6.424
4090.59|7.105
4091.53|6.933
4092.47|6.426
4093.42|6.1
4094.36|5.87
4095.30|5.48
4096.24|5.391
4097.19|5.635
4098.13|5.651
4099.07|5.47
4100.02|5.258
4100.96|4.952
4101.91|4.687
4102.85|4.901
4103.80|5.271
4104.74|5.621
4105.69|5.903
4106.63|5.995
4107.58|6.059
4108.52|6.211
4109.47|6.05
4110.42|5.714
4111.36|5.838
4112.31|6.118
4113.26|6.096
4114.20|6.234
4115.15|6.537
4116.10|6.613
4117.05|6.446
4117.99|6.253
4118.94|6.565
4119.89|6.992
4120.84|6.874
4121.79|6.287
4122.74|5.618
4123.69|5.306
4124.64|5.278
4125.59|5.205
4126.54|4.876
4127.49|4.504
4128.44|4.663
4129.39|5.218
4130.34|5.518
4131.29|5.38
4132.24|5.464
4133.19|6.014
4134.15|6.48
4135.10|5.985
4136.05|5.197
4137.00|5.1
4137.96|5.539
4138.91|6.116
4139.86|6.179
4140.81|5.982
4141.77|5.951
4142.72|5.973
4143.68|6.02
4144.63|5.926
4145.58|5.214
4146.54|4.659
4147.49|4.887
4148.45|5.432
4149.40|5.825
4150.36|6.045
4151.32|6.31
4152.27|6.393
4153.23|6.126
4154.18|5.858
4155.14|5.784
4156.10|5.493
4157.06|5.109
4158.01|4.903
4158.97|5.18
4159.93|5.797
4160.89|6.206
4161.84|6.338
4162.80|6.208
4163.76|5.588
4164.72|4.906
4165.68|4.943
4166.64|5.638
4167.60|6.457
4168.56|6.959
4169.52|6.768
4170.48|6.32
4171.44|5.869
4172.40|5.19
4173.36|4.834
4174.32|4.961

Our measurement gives 4151.32 AA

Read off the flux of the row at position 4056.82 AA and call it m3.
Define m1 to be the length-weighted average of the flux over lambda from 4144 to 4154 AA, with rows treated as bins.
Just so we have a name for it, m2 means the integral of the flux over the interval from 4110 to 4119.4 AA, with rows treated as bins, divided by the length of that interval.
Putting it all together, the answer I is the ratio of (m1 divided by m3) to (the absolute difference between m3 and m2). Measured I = 2.2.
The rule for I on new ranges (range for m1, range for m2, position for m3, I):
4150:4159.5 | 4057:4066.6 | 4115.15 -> 0.8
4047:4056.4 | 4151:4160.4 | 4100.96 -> 1.7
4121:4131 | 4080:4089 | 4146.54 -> 0.7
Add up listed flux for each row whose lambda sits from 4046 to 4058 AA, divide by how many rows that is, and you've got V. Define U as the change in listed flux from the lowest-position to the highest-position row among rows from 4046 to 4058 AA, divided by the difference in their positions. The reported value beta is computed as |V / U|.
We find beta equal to 248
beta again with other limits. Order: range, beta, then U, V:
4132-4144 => 120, 0.049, 5.85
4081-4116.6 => 383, -0.016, 5.98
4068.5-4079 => 31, 0.178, 5.46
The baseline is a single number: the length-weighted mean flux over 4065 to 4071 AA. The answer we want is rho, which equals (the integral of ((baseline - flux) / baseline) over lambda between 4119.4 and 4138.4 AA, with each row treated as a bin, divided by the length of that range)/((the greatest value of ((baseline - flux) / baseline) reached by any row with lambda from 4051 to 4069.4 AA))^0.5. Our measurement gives -0.13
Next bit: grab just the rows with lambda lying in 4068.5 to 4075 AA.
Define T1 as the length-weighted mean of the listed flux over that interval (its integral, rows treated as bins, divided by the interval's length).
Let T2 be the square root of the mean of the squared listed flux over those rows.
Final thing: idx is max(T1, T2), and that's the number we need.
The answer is 5.0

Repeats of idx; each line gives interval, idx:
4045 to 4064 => 6.1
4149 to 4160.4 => 5.8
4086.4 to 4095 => 6.3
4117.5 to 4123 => 6.5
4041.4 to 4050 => 5.8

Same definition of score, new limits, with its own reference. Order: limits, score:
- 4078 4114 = 4080.24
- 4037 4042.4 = 4038.18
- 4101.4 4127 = 4119.89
